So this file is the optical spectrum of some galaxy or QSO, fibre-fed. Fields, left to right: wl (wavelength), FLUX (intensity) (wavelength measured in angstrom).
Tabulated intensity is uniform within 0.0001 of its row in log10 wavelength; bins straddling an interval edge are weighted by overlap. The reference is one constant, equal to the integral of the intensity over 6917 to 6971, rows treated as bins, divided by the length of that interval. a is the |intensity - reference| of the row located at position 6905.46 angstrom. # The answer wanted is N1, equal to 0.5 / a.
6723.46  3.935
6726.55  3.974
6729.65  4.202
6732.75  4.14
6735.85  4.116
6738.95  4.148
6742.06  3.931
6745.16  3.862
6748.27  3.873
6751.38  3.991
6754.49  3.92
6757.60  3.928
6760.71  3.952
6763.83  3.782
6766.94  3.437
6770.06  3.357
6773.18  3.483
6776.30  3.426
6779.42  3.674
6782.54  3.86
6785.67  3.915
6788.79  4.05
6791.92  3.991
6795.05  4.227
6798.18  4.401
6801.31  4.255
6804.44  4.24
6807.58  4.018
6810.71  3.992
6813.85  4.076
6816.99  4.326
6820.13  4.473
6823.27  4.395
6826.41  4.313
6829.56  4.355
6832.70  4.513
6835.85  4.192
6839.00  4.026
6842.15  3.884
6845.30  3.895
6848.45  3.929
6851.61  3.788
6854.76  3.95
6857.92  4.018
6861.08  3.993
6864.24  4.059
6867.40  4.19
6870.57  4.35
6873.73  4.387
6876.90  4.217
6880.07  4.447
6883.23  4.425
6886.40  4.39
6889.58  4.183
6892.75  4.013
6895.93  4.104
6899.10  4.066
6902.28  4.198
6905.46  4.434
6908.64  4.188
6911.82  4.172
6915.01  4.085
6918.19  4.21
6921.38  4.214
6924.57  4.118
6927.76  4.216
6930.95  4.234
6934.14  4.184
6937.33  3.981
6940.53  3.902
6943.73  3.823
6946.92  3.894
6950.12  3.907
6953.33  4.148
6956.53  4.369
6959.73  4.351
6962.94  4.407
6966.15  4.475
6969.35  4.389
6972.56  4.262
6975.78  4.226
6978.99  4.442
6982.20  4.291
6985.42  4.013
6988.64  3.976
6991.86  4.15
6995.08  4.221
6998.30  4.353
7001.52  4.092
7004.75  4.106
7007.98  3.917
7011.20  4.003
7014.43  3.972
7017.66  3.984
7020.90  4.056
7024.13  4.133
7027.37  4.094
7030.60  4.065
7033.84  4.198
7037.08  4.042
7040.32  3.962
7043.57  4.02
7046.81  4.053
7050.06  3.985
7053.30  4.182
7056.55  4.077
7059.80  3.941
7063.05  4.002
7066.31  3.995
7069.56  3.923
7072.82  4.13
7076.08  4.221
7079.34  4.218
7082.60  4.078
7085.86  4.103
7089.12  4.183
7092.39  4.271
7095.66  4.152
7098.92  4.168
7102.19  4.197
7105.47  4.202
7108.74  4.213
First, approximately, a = 0.27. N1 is 1.9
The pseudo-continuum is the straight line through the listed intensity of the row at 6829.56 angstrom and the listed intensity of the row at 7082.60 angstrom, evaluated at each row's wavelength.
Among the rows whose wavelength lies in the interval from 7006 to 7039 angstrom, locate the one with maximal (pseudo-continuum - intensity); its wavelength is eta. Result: 7007.98 angstrom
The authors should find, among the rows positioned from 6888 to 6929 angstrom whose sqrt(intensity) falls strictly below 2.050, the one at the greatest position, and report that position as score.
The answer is 6924.57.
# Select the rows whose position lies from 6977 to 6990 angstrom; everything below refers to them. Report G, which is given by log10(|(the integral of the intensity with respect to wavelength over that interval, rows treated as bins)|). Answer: 1.74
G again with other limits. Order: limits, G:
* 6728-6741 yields 1.73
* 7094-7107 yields 1.73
